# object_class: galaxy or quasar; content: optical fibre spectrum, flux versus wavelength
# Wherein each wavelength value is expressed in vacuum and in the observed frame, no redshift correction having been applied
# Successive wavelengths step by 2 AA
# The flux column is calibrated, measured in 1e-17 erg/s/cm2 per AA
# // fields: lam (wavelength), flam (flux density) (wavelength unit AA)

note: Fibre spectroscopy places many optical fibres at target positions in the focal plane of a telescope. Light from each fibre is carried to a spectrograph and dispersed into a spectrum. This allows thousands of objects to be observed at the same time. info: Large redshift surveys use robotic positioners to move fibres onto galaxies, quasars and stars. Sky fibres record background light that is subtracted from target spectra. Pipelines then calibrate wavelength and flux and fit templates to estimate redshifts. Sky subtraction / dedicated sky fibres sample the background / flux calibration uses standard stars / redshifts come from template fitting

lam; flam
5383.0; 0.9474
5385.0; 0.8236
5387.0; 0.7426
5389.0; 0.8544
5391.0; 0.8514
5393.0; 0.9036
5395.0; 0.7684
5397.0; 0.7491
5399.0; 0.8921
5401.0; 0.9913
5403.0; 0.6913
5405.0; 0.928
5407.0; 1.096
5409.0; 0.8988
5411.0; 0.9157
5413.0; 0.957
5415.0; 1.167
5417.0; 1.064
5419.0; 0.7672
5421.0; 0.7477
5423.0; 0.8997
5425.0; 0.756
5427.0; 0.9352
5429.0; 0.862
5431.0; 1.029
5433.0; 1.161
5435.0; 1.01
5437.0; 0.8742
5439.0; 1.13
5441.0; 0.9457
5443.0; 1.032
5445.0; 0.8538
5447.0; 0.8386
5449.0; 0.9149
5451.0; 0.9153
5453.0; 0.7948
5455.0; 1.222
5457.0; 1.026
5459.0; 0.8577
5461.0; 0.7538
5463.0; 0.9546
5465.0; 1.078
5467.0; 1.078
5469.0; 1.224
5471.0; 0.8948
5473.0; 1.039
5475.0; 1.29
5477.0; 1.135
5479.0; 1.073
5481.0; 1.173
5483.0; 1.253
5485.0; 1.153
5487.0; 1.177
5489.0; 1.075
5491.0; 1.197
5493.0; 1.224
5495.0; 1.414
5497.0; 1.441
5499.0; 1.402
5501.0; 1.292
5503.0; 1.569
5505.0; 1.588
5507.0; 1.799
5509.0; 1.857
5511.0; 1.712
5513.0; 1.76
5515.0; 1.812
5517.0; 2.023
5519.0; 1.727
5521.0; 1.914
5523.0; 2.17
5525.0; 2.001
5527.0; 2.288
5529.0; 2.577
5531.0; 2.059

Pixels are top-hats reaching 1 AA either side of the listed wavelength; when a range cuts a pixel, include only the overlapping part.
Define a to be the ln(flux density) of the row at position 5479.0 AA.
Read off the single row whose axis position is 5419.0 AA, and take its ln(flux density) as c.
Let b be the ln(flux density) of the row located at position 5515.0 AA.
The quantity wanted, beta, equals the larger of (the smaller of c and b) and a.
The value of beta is 0.07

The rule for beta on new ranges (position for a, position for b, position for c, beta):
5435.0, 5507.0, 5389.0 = 0.01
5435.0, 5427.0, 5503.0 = 0.01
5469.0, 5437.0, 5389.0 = 0.20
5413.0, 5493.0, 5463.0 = -0.04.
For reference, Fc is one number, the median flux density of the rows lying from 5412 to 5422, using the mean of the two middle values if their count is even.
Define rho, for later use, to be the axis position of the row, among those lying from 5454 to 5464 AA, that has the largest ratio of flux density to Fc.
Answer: 5455.0 AA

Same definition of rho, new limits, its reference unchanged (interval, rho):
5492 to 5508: 5507.0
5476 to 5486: 5483.0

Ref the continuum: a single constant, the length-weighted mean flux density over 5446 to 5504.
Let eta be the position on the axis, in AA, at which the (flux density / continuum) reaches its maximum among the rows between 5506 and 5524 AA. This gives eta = 5523.0 AA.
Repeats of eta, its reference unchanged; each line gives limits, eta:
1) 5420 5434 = 5433.0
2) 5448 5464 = 5455.0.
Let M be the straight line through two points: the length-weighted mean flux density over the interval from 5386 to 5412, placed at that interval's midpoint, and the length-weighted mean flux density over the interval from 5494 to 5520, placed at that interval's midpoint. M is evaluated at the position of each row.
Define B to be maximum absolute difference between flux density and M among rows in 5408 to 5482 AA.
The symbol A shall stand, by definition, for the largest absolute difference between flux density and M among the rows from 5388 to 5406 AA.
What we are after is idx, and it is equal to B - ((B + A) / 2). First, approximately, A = 0.21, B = 0.56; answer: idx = 0.18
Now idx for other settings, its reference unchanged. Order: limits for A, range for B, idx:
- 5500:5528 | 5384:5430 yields -0.10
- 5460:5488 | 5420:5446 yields -0.11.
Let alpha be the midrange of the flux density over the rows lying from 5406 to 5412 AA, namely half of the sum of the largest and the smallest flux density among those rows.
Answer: 1.00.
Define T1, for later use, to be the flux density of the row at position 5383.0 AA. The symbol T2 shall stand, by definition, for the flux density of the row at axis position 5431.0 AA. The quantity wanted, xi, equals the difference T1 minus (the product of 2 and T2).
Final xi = -1.1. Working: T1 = 0.9474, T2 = 1.029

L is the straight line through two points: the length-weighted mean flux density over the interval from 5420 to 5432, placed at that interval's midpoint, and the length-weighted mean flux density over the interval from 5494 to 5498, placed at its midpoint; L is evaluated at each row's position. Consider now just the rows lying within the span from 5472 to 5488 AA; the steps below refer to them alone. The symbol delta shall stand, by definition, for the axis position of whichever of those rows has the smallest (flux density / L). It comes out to 5479.0 AA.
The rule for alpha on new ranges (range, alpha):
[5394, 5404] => 0.84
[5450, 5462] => 0.99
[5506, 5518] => 1.87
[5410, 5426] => 0.96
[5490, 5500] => 1.32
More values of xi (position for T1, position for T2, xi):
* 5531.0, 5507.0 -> -1.5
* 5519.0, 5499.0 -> -1.1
